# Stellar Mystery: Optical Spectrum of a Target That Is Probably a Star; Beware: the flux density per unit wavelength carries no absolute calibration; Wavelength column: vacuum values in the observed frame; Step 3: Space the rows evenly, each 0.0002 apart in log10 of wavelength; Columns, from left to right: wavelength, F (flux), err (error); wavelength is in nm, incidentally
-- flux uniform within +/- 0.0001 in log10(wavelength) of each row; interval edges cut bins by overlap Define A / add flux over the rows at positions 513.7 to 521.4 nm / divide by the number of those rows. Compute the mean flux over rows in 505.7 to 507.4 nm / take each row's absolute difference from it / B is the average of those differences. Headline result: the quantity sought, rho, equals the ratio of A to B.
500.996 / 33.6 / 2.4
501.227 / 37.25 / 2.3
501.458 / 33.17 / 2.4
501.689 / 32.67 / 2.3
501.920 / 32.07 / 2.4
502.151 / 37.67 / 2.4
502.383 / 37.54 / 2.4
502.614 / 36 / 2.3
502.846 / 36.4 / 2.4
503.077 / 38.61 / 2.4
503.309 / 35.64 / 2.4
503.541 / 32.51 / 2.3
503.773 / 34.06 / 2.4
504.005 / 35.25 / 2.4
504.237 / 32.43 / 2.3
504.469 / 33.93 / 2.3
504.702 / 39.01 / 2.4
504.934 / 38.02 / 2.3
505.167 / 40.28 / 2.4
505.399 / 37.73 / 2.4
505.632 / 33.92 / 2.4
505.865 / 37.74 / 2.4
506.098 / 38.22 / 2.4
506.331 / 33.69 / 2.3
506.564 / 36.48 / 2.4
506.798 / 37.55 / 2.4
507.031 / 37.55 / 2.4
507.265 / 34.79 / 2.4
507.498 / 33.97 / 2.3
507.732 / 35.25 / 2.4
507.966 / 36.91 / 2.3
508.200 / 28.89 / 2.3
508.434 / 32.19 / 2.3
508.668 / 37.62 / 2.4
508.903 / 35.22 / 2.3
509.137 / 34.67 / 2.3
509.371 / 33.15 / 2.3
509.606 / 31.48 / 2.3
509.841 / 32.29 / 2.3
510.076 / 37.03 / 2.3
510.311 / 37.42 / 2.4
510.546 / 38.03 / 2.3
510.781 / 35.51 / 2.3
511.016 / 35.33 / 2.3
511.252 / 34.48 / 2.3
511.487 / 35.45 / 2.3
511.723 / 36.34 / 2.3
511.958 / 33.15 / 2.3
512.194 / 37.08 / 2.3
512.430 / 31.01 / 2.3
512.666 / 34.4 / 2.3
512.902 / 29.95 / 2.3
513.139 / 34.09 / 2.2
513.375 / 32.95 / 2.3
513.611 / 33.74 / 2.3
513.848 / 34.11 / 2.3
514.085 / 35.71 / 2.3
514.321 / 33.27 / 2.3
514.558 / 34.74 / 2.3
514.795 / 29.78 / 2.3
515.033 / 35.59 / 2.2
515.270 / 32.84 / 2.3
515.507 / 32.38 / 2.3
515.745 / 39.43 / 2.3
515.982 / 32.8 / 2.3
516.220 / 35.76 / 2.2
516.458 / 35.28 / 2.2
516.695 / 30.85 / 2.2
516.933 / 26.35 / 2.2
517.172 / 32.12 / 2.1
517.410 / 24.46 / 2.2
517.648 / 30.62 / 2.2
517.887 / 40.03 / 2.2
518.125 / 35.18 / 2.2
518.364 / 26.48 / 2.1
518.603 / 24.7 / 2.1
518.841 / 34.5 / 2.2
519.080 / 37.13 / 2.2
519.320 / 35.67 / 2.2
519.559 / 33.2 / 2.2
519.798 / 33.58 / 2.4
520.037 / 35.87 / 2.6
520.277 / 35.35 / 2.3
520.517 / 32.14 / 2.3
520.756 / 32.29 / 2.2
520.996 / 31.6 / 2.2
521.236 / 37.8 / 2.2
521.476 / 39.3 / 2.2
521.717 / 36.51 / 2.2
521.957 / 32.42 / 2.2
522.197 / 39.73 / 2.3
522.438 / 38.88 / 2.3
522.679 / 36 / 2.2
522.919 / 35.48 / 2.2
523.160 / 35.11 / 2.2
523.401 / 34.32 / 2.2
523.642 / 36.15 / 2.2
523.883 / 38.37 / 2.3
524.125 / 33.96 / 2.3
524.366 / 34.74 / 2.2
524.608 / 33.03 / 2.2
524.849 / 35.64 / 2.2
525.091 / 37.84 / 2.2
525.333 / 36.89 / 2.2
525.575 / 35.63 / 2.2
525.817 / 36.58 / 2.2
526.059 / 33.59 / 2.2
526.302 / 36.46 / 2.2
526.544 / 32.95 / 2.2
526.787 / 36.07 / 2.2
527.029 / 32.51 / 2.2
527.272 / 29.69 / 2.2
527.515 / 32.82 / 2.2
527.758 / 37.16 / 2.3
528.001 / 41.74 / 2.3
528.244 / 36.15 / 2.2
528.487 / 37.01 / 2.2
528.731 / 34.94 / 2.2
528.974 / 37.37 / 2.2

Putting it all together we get 24.4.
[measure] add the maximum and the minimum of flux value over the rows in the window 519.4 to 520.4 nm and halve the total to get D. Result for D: 34.5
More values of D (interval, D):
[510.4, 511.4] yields 36.3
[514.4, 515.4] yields 32.7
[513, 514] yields 33.5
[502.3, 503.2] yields 37.3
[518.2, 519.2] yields 30.9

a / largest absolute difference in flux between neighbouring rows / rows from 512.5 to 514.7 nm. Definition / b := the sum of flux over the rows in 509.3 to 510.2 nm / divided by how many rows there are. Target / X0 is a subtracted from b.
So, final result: 29.0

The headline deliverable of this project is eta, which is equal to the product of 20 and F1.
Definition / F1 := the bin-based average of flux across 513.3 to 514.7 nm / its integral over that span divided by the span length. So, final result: 681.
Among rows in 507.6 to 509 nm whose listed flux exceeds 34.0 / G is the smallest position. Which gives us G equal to 507.732 nm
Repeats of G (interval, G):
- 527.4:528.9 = 527.758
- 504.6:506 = 504.702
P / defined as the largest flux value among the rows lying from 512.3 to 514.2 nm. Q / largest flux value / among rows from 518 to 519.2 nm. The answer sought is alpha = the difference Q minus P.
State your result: 1.4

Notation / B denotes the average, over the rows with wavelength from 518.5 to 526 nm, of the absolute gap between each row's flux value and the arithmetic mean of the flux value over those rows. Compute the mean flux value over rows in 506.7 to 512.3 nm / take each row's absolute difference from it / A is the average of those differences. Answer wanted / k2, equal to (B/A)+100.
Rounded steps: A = 1.8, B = 2.0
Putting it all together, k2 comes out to 101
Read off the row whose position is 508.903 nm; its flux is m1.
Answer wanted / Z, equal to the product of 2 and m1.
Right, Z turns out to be 70.4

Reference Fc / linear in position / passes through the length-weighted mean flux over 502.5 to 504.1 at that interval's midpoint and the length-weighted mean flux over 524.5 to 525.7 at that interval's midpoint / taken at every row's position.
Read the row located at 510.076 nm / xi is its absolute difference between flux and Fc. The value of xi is 1.4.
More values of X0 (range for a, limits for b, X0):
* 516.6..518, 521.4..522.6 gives 28.0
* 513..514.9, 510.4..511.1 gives 31.3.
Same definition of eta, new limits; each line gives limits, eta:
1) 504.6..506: 756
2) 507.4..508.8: 683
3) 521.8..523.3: 725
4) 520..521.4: 685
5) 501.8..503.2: 727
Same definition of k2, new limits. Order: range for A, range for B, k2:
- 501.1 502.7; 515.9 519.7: 102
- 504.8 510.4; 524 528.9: 101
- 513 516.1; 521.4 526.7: 101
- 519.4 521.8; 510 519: 101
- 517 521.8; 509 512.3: 100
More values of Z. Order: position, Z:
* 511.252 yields 69.0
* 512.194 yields 74.2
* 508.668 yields 75.2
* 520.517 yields 64.3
